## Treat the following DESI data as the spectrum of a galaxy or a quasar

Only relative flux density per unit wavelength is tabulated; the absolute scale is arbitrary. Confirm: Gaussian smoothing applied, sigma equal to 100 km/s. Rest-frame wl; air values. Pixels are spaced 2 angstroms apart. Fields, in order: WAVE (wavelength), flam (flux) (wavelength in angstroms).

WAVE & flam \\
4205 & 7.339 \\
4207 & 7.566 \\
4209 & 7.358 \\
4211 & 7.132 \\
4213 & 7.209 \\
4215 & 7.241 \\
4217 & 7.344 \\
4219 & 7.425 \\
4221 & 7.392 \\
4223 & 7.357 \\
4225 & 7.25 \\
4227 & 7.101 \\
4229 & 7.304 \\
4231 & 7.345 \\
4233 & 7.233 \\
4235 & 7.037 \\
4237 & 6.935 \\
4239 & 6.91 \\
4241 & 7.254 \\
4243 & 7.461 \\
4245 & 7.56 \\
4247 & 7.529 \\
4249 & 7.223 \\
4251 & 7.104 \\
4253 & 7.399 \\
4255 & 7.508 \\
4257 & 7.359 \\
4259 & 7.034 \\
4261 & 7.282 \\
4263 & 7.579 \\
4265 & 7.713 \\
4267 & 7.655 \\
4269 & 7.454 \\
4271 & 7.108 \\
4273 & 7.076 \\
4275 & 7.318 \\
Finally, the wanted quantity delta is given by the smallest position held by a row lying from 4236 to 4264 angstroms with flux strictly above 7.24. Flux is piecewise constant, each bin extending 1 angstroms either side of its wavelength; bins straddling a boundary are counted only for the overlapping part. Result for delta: 4241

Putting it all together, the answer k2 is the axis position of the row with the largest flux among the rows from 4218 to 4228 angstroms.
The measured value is 4219 angstroms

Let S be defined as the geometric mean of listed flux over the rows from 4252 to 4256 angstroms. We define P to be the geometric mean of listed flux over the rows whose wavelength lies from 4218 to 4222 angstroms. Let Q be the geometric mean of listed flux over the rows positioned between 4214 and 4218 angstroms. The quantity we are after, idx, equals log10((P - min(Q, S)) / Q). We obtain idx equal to -1.80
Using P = 7.41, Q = 7.29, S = 7.45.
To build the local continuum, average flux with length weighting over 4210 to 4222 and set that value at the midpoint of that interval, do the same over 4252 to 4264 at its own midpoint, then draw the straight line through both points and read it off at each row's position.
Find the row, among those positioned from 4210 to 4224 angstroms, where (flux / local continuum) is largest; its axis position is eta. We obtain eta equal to 4219 angstroms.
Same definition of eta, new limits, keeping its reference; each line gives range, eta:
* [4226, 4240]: 4231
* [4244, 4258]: 4245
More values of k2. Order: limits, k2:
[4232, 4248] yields 4245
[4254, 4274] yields 4265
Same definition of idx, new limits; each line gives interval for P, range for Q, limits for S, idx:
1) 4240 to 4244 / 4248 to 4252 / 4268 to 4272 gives -1.57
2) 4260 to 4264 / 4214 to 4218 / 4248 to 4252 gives -1.44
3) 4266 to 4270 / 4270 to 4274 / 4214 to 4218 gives -1.19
